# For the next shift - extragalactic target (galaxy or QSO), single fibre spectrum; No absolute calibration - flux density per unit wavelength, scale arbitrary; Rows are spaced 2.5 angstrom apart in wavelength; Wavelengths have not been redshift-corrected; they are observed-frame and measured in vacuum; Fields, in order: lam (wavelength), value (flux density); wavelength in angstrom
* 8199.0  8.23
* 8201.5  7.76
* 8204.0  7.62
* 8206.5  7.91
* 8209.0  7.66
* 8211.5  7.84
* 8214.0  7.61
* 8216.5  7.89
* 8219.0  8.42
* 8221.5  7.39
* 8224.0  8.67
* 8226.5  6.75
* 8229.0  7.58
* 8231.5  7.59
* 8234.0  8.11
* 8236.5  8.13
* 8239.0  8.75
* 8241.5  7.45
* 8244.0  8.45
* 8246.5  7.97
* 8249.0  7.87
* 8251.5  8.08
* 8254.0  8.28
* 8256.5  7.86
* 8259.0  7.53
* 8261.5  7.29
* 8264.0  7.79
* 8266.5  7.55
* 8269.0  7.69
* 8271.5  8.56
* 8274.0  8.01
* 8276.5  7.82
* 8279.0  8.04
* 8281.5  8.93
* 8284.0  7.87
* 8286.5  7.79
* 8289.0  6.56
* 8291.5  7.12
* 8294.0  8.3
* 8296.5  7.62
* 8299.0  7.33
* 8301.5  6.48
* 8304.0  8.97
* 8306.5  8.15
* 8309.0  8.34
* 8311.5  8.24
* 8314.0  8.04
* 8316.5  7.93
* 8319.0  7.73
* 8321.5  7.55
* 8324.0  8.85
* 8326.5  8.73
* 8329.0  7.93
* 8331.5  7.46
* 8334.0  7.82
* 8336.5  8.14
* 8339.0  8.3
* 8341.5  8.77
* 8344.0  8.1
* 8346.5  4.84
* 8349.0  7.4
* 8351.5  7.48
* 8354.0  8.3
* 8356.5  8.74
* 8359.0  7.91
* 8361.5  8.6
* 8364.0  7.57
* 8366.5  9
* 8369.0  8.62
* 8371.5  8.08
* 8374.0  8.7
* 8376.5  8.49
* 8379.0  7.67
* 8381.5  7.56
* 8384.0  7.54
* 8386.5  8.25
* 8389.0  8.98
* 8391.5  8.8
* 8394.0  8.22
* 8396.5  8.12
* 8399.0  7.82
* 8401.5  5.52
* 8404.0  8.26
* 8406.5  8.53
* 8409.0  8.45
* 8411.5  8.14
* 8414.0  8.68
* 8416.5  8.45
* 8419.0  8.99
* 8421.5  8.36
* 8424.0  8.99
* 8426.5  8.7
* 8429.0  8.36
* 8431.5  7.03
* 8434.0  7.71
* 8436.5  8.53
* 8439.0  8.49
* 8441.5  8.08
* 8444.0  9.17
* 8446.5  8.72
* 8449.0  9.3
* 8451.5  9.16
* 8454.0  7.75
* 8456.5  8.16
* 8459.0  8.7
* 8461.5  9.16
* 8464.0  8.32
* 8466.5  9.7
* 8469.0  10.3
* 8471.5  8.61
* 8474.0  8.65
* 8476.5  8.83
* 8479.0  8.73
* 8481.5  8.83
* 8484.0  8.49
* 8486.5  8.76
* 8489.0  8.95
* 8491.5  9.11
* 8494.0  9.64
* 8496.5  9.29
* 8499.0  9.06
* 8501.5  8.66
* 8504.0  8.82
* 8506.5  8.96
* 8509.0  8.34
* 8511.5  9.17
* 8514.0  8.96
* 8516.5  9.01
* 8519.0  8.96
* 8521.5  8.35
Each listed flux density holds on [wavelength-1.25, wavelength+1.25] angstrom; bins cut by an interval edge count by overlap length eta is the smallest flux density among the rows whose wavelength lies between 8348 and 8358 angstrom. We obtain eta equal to 7.4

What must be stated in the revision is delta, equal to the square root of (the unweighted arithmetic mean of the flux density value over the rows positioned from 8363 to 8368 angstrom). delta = 2.88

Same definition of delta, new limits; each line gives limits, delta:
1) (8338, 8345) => 2.90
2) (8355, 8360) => 2.89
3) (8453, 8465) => 2.90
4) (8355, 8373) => 2.89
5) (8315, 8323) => 2.78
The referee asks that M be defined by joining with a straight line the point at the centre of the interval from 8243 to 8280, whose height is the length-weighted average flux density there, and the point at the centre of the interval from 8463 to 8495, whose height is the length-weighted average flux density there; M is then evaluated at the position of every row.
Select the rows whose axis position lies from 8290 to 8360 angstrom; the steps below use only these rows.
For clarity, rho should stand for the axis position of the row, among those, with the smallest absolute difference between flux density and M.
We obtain 8339.0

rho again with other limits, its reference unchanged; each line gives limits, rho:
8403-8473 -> 8414.0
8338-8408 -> 8339.0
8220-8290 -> 8249.0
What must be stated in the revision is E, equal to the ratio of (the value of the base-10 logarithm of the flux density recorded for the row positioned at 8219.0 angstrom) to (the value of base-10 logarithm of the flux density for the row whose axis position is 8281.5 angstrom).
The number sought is 0.97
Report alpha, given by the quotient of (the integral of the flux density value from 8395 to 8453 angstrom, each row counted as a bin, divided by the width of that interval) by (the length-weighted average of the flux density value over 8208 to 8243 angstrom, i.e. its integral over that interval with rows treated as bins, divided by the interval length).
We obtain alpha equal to 1.06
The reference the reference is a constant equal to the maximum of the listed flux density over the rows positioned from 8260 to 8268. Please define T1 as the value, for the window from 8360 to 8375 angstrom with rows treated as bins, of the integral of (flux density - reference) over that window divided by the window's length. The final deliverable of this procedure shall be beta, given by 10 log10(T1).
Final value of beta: -2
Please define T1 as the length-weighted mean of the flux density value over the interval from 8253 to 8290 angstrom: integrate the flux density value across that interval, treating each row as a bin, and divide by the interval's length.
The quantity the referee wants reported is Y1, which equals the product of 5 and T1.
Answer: 39.2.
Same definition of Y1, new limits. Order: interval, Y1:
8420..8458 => 42.2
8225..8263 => 39.3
